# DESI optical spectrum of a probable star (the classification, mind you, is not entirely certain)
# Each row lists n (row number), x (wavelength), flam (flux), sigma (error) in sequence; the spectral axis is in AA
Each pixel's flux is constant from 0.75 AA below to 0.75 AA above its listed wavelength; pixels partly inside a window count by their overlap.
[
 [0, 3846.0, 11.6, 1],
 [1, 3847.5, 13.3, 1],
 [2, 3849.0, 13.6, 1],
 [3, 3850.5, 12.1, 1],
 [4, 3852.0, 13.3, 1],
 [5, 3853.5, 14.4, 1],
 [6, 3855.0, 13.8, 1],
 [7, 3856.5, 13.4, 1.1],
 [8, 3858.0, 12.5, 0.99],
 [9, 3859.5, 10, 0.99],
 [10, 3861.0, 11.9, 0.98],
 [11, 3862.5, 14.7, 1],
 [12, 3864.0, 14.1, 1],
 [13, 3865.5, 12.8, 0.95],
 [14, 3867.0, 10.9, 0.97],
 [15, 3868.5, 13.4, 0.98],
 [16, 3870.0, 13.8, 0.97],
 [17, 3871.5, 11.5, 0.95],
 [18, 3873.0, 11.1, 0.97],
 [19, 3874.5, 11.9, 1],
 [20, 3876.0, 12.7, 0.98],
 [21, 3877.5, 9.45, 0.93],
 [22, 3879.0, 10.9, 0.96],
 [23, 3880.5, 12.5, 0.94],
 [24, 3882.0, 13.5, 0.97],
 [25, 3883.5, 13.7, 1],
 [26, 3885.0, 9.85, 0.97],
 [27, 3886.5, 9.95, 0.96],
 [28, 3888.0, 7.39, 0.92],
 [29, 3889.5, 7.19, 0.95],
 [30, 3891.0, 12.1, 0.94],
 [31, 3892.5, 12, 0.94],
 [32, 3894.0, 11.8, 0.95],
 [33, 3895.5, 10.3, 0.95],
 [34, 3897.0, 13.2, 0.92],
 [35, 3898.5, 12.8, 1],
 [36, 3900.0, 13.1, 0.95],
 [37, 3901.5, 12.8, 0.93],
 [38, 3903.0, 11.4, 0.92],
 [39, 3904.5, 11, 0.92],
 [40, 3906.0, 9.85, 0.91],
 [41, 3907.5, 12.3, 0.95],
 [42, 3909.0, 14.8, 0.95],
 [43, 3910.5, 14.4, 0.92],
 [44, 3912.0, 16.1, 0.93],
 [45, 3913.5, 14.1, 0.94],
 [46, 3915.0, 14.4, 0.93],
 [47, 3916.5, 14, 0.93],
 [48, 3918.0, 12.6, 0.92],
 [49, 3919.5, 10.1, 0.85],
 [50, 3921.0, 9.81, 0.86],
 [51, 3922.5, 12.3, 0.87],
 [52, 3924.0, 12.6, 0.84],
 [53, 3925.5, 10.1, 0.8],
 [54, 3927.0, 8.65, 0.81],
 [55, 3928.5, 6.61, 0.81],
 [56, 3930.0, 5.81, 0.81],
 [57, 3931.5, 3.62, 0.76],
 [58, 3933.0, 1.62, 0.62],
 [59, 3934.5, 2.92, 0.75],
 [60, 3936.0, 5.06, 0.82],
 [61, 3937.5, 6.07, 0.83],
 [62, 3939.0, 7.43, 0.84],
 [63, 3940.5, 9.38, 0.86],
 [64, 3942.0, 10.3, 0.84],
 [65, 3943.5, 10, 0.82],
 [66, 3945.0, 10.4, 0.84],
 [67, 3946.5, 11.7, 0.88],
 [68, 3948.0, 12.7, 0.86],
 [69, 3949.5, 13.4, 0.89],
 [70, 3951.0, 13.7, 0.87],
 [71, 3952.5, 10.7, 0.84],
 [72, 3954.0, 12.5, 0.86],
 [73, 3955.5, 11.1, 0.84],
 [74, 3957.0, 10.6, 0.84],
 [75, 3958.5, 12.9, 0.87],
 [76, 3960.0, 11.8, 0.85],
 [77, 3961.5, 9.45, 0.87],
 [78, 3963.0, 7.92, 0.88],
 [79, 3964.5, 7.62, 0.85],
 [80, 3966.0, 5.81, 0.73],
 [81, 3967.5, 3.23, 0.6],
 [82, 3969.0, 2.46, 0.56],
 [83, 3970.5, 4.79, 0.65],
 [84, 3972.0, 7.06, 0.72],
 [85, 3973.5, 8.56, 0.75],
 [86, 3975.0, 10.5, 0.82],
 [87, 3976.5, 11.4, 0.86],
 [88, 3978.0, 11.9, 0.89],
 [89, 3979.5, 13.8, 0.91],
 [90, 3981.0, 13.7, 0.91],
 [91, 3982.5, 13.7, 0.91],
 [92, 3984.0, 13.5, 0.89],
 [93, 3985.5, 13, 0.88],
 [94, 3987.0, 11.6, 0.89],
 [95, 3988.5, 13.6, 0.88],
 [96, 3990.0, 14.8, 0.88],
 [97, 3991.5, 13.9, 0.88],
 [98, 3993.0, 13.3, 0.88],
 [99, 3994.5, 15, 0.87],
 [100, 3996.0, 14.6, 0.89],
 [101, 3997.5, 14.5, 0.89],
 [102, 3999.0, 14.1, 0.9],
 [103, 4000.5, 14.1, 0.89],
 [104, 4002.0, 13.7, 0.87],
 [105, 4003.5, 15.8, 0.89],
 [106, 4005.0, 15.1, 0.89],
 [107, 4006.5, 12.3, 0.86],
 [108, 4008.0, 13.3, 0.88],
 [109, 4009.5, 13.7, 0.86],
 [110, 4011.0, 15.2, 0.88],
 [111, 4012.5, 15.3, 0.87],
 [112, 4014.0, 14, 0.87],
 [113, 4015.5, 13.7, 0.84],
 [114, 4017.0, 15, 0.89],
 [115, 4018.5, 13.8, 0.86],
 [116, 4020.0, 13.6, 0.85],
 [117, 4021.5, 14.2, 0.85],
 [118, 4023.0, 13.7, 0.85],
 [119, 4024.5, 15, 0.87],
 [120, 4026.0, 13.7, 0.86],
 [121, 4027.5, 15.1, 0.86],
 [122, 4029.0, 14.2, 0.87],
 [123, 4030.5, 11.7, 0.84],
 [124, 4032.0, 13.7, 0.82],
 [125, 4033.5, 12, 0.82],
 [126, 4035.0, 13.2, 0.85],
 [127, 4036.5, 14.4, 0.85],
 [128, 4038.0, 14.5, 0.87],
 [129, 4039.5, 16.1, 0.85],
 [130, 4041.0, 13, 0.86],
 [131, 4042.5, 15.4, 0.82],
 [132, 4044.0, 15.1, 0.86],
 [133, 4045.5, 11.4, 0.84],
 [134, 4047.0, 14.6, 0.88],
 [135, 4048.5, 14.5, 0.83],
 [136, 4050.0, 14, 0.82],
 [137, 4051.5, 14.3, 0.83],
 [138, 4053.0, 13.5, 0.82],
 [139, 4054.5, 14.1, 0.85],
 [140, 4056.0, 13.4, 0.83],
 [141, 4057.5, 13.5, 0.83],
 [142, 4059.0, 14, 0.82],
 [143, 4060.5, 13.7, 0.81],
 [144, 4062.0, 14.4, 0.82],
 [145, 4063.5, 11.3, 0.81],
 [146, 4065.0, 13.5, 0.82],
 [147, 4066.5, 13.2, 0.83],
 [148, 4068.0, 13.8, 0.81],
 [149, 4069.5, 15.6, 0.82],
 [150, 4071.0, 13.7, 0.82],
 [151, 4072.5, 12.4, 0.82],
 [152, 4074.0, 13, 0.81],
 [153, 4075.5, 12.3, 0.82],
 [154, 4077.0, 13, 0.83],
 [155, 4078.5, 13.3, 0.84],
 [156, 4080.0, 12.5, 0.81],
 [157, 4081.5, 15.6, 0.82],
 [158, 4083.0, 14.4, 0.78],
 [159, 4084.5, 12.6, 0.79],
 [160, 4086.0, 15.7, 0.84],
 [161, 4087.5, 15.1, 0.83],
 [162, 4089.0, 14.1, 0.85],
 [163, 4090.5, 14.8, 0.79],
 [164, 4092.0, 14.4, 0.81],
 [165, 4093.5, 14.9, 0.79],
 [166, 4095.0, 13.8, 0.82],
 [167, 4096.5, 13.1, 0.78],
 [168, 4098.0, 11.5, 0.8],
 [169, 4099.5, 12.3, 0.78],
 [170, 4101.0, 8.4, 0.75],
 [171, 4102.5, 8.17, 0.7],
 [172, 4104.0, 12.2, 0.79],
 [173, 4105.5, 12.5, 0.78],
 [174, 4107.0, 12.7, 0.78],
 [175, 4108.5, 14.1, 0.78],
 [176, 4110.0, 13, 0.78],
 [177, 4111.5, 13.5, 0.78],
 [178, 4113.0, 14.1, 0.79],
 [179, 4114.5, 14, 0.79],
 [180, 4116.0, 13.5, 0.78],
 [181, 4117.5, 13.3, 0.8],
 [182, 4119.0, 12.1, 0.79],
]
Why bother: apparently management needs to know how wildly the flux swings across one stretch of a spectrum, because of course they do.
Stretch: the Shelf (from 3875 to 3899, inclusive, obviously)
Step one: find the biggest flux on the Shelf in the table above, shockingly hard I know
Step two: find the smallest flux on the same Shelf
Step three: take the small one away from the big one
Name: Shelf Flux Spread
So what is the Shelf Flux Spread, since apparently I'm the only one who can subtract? 7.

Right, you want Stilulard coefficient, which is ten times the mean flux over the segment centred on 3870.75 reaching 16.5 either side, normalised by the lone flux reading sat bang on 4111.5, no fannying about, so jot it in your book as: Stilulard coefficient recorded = 9.0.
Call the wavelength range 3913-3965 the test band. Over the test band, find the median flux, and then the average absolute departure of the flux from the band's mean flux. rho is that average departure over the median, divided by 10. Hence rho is 0.025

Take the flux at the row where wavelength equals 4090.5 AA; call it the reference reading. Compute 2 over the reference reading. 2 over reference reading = 0.135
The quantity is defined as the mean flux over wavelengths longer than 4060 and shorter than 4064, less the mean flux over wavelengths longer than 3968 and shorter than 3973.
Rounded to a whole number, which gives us 8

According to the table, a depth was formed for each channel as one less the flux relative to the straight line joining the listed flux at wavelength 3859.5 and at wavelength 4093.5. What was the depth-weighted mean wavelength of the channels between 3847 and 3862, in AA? 3853.2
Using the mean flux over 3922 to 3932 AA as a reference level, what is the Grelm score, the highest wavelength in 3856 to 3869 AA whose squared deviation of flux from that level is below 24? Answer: 3868.5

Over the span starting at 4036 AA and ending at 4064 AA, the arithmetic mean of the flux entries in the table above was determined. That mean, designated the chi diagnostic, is 14.0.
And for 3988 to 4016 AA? 14.2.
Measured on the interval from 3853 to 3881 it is 12.4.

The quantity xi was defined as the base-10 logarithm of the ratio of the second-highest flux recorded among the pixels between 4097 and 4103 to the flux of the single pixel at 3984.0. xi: -0.070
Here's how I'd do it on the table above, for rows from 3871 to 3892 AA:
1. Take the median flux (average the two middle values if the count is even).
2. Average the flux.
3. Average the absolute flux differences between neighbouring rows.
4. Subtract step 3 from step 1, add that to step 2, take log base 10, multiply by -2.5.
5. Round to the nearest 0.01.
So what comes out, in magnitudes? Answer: -3.29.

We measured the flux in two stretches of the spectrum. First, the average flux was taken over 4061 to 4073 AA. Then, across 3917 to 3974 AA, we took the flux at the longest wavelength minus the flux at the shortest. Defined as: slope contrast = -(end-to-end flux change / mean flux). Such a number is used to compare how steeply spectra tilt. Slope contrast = 0.30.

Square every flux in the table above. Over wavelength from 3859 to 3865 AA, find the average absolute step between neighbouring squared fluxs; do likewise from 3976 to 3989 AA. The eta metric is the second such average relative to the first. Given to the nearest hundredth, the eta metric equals 0.47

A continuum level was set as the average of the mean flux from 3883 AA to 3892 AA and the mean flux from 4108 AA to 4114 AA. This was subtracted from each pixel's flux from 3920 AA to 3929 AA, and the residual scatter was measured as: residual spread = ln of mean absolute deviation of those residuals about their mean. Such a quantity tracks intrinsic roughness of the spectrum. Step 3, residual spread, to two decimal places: 0.50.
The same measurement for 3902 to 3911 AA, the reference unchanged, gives 0.43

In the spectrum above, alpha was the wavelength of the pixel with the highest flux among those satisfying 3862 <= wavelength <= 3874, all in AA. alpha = 3862.5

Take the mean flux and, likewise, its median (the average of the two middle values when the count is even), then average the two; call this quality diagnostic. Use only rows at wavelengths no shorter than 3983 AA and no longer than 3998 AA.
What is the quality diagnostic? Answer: 14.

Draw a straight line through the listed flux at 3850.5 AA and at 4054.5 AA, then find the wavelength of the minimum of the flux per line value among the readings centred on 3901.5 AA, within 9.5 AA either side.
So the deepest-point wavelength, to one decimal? 3906.0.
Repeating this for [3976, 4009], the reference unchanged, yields 3976.5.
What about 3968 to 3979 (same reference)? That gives 3969.0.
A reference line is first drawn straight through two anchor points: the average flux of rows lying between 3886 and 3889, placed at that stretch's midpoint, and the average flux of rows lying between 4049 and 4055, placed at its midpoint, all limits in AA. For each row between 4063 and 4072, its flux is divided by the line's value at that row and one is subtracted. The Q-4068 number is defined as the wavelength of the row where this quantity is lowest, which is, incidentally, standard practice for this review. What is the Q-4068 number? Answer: 4063.5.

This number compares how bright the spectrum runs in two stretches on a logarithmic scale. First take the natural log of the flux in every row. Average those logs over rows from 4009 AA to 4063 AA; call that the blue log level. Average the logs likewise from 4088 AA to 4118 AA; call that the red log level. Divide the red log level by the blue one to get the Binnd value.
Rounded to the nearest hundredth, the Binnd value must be 0.97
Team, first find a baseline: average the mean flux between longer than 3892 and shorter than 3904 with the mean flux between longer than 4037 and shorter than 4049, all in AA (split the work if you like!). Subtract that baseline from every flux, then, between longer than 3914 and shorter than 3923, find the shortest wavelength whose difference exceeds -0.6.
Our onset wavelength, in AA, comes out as 3915.0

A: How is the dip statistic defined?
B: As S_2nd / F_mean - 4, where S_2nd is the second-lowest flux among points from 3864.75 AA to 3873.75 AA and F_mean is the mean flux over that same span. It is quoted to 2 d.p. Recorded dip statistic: -3.09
